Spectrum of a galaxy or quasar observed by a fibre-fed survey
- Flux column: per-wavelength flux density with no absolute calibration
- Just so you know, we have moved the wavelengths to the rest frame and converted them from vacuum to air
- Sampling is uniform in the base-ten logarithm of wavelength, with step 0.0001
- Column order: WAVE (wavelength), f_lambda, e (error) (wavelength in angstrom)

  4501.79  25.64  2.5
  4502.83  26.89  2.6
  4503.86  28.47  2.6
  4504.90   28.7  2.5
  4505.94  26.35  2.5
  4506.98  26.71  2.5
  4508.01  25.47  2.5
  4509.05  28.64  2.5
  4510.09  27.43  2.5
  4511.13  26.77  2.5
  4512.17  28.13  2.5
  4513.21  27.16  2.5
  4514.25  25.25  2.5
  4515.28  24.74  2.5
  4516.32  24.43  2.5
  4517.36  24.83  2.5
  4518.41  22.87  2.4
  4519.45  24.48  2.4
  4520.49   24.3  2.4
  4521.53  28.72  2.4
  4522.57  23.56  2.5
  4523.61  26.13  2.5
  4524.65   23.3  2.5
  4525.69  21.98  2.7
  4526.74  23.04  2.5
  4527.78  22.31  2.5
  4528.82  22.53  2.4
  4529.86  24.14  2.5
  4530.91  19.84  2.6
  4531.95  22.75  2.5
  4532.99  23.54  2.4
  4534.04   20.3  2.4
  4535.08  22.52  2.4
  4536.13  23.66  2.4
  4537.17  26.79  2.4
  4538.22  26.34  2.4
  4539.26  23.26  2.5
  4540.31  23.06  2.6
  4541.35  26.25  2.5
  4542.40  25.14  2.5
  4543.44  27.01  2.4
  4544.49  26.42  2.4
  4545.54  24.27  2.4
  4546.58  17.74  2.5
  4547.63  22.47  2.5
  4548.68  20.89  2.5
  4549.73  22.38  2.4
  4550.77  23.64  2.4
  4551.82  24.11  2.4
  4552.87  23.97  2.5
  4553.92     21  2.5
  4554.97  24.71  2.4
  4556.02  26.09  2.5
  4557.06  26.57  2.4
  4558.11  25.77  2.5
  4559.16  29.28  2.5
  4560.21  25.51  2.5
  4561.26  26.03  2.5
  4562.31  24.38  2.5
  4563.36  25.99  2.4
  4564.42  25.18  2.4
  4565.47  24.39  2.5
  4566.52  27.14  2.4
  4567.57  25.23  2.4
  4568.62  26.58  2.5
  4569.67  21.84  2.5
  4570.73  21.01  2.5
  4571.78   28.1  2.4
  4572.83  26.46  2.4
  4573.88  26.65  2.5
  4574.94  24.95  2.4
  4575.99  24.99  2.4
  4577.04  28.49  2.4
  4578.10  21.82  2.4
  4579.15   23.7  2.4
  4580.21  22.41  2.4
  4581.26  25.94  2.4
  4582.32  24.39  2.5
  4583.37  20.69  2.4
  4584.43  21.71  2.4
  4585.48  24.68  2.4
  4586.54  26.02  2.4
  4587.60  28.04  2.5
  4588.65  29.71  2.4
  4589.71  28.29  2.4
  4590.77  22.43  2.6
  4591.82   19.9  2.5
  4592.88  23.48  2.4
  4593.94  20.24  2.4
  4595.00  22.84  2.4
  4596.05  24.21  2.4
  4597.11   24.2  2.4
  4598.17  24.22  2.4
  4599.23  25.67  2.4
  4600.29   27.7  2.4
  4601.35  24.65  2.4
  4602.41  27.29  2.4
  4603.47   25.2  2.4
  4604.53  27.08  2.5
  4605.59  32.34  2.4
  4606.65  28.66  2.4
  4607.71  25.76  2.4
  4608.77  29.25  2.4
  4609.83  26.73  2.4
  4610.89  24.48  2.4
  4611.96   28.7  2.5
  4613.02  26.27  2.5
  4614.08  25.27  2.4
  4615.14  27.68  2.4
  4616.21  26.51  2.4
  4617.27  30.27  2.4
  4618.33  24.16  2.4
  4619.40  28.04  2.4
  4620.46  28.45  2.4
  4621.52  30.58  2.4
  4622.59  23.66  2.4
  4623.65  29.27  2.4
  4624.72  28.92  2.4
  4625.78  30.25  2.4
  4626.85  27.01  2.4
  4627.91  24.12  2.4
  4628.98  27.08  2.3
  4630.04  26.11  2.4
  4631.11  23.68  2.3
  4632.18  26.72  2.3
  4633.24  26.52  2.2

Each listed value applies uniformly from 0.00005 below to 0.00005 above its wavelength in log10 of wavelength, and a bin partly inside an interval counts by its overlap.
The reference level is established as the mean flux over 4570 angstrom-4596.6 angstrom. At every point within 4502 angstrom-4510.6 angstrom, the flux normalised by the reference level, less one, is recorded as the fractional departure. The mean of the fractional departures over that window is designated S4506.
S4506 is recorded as 0.12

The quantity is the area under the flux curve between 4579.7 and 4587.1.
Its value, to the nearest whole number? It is 175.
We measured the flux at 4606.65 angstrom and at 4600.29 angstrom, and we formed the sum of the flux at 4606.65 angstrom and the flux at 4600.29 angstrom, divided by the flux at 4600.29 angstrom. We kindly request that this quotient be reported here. 2.03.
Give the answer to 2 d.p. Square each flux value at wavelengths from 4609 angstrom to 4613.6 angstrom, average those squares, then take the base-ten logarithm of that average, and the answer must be 2.85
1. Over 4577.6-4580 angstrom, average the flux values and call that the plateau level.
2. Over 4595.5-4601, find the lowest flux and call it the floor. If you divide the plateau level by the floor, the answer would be 0.94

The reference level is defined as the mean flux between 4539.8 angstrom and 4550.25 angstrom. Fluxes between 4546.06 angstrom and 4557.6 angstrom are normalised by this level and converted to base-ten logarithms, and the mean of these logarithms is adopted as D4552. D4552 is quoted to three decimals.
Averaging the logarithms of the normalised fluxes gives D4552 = -0.012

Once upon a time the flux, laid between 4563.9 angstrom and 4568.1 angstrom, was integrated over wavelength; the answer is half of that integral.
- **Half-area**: 53.6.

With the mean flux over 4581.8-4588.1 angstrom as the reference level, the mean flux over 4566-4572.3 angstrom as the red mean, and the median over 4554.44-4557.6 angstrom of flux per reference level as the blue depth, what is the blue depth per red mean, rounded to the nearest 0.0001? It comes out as 0.0431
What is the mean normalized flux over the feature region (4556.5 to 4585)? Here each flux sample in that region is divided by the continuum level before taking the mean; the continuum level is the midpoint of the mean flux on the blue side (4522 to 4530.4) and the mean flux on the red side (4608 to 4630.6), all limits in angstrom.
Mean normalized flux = 0.99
